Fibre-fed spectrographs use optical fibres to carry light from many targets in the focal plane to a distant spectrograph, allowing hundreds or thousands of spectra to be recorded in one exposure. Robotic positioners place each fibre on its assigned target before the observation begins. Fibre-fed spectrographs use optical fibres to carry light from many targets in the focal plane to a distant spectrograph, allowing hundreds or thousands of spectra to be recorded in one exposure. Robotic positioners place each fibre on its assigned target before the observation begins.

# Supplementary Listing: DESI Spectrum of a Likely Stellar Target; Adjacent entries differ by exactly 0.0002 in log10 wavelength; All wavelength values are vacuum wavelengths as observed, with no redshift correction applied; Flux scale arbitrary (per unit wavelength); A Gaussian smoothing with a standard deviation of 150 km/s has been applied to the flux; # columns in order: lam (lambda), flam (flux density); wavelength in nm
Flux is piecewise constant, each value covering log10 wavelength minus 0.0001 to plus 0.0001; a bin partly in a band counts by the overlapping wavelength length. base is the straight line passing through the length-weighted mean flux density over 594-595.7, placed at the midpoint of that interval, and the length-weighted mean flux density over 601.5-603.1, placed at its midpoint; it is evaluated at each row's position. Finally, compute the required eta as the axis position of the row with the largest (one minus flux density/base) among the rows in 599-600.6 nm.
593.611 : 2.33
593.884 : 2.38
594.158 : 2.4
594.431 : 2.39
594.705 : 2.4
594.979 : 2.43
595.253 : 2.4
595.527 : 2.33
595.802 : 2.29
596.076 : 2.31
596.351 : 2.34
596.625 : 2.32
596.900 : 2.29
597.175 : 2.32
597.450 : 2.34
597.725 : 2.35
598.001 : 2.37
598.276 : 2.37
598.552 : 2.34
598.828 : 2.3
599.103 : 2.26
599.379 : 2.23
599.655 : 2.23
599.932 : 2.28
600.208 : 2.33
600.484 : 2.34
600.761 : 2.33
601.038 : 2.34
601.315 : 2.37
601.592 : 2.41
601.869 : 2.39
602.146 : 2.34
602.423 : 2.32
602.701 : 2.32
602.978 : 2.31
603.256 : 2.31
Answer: 599.379 nm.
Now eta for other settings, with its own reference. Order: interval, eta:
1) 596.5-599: 596.900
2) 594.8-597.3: 595.802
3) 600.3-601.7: 600.761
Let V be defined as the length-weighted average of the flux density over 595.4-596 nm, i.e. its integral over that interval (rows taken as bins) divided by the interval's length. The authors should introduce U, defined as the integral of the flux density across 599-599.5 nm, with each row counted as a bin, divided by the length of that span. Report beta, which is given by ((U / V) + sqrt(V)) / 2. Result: 1.25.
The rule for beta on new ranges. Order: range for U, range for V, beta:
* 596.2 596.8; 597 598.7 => 1.26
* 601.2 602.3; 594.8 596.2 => 1.27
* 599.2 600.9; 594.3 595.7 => 1.25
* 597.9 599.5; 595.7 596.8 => 1.26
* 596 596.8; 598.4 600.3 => 1.26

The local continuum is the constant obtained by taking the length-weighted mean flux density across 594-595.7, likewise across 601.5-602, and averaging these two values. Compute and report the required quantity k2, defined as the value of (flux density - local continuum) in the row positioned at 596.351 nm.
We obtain -0.054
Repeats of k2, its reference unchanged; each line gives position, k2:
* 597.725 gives -0.044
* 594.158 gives 0.006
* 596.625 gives -0.074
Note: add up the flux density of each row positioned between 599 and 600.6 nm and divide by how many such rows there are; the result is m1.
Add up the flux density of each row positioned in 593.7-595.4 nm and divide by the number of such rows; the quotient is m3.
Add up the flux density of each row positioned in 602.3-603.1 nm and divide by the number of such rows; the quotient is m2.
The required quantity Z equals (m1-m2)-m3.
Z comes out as -2.44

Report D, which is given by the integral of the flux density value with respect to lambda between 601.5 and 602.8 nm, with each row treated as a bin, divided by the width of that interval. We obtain 2.36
